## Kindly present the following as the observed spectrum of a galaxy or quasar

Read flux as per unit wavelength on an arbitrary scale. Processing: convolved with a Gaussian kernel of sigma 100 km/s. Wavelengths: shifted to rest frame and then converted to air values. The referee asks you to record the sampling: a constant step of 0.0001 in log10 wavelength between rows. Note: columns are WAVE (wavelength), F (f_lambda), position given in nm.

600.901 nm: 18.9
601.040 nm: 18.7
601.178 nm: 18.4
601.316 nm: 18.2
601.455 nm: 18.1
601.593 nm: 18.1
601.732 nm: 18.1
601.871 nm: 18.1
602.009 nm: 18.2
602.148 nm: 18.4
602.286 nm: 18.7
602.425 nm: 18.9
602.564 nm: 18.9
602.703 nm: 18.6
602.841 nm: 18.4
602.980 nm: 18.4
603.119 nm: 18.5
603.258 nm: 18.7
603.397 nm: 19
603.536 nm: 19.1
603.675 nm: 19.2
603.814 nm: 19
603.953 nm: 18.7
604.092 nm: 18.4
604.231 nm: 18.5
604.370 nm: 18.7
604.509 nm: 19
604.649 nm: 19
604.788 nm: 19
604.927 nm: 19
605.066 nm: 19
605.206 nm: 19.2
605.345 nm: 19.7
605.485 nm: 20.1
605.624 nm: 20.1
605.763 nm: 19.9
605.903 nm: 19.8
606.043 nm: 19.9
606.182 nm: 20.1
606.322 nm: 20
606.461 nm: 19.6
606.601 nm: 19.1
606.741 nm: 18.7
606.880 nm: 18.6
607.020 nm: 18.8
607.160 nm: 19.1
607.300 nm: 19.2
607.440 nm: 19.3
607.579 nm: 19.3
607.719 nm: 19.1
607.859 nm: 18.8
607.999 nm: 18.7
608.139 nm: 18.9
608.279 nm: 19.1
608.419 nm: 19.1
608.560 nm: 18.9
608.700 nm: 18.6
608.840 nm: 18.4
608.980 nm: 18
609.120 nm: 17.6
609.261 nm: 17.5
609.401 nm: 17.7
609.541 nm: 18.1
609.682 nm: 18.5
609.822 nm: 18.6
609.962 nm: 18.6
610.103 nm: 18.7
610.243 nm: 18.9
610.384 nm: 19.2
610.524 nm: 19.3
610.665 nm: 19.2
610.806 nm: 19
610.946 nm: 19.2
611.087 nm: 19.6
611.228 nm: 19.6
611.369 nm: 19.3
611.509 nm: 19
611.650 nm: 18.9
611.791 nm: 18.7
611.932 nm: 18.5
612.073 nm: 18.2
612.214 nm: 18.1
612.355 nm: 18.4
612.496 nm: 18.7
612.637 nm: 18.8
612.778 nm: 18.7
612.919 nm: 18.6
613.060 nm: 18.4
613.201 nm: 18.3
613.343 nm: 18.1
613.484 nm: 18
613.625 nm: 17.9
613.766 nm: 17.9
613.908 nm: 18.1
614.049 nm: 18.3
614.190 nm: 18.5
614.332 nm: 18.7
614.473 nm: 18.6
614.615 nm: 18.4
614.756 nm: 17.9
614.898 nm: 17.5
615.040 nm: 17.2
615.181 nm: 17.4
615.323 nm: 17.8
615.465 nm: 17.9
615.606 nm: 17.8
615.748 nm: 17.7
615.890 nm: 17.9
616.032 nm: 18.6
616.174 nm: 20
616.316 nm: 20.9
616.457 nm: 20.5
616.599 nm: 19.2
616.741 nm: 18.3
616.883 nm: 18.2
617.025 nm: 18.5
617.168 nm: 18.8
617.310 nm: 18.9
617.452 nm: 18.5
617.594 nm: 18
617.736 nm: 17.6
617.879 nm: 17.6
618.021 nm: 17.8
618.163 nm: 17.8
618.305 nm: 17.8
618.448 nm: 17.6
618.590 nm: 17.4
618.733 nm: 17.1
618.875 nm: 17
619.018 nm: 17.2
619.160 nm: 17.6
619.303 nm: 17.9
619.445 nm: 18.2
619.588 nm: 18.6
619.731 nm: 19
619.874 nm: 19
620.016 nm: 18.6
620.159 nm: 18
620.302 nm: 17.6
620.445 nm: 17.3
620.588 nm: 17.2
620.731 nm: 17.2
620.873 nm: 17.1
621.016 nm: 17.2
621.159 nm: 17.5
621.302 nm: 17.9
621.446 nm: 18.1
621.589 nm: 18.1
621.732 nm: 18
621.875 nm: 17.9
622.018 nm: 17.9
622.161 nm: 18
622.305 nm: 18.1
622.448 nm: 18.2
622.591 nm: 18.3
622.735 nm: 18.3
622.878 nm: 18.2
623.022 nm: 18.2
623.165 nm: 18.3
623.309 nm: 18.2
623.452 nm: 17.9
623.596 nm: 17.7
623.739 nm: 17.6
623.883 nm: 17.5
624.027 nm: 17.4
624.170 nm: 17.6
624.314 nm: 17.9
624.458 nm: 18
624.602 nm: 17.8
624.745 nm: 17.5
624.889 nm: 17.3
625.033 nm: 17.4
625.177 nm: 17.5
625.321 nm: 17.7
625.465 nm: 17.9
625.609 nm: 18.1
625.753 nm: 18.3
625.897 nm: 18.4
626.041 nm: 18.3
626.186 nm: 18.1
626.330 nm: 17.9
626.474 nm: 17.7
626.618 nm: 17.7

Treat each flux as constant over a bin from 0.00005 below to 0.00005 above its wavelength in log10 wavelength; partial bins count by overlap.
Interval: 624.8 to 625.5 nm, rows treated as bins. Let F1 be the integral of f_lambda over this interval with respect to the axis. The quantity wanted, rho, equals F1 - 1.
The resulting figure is 11.3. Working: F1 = 12.3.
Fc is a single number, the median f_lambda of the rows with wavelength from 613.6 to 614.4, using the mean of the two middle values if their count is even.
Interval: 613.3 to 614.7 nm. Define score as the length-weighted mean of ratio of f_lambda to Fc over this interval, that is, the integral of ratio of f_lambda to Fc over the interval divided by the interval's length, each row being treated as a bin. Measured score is 1.003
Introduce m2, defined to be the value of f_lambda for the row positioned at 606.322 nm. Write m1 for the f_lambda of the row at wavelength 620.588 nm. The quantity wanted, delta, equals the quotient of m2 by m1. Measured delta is 1.16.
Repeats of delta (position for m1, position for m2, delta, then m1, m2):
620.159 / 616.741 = 1.02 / 18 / 18.3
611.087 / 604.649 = 0.97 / 19.6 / 19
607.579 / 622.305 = 0.94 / 19.3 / 18.1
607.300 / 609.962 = 0.97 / 19.2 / 18.6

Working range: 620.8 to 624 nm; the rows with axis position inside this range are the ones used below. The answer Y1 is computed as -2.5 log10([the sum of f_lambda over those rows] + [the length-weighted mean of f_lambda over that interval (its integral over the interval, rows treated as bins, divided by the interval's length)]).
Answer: -6.54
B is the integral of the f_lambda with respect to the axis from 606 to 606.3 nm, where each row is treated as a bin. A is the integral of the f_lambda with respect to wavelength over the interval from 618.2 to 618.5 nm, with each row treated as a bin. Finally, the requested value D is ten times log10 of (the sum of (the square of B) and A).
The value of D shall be 16.2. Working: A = 5.31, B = 6.01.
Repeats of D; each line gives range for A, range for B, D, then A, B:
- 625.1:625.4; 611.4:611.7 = 15.8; 5.28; 5.71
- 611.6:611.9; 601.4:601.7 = 15.5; 5.62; 5.43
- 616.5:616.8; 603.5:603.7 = 13.1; 5.68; 3.83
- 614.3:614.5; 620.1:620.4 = 15.1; 3.74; 5.32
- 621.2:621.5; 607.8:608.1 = 15.7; 5.37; 5.63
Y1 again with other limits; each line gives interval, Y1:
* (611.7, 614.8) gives -6.56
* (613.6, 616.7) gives -6.57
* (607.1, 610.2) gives -6.58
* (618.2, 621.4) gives -6.53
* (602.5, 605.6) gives -6.60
